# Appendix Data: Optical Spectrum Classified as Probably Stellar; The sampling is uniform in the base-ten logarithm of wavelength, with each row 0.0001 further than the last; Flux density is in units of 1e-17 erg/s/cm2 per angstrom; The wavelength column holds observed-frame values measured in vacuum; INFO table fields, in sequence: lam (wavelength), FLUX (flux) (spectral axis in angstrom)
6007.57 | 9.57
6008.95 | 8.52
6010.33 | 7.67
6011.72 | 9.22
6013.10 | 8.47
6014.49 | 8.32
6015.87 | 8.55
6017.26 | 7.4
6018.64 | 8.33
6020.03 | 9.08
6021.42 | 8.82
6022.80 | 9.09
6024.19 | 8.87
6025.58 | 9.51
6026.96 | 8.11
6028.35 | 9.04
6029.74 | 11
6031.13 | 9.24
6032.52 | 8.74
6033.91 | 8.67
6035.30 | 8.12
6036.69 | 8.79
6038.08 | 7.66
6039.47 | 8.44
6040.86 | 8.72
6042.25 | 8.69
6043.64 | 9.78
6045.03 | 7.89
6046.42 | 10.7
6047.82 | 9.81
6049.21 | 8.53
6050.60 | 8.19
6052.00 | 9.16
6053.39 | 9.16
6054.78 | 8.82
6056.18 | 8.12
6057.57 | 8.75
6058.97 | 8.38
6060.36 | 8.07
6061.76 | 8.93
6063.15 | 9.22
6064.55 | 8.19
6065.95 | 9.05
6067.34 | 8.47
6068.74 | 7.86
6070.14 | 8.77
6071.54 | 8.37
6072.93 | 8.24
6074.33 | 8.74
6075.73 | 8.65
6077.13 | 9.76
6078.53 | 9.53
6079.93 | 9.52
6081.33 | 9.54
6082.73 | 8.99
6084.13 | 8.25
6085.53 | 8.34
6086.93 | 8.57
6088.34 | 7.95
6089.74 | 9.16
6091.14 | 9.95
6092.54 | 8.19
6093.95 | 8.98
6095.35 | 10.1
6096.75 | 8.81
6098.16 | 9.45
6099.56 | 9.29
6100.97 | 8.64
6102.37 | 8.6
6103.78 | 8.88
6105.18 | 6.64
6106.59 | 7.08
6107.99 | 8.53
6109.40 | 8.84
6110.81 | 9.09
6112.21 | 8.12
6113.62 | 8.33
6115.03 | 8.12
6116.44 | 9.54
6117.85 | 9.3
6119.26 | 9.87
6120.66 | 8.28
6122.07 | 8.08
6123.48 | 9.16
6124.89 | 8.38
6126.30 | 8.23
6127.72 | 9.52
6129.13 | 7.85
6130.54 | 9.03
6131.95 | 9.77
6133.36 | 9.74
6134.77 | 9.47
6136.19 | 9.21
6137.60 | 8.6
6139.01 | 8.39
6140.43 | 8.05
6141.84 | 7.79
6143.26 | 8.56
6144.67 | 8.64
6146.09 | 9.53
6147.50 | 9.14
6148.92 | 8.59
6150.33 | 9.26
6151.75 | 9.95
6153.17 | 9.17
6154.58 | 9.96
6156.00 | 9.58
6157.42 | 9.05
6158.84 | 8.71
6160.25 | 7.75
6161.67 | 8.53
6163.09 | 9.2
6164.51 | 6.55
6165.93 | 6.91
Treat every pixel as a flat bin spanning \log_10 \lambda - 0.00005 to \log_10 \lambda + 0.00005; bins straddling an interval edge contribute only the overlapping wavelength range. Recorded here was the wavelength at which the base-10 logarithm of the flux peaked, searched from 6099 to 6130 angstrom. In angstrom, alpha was 6119.26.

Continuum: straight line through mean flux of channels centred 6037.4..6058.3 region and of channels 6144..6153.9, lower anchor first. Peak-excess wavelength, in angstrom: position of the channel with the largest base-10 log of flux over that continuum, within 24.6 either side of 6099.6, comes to 6095.35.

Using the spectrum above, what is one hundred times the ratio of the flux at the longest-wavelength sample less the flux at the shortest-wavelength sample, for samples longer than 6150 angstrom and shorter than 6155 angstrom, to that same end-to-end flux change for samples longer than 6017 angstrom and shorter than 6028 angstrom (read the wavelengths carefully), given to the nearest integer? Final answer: 99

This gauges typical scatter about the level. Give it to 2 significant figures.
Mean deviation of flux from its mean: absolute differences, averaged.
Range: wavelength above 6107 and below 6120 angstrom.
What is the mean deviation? 0.52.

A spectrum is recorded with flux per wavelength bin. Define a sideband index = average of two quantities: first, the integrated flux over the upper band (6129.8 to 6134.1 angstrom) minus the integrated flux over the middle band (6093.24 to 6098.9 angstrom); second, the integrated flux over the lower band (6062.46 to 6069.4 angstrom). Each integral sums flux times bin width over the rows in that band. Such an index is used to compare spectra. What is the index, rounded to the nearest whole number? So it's 24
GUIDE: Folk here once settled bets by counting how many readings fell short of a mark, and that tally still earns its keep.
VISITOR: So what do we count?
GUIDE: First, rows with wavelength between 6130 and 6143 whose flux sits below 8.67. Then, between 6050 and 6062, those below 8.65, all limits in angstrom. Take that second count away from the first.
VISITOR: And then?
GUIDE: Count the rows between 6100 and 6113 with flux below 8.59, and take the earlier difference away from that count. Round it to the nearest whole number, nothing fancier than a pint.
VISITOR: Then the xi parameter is 4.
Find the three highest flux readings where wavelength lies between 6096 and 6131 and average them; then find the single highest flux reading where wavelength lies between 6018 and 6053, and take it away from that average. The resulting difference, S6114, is -1.36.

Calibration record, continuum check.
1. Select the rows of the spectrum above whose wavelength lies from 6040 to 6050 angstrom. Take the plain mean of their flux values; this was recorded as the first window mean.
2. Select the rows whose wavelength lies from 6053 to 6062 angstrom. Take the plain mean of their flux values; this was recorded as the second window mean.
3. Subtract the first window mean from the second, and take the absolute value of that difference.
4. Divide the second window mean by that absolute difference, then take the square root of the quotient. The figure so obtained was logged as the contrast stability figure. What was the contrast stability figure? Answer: 3.9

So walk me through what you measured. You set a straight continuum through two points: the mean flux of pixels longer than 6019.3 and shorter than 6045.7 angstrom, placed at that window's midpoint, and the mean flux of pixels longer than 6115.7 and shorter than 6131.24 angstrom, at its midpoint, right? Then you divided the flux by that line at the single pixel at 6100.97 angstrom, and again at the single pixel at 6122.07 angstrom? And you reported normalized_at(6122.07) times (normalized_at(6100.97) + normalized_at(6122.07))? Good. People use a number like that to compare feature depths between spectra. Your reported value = 1.73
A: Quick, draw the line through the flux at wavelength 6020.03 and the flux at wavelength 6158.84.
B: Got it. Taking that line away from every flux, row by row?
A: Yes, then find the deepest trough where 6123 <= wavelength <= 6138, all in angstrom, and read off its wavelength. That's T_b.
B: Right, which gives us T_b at 6129.13 angstrom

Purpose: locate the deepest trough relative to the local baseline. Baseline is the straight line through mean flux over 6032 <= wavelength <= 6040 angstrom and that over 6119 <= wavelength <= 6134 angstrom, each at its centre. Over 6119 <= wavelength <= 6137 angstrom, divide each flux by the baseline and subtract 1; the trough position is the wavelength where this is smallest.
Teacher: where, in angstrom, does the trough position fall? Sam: 6129.13 angstrom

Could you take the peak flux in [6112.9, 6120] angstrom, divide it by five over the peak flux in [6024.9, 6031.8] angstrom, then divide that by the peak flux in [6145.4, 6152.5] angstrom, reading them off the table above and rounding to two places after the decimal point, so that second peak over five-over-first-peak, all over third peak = 2.18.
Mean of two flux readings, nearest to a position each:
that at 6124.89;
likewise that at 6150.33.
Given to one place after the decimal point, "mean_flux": 8.8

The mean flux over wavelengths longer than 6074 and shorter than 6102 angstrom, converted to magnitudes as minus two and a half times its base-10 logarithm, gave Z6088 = -2.388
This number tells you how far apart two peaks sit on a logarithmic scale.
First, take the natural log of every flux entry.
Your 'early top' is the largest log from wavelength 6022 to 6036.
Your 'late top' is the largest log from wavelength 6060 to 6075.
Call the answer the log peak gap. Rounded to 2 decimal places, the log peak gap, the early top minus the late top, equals 0.18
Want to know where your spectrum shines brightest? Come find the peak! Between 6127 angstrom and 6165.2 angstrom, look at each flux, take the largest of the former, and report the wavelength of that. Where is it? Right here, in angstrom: 6154.58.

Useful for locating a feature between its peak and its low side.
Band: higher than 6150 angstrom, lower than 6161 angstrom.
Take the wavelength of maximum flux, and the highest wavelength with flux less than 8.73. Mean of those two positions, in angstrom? 6157.4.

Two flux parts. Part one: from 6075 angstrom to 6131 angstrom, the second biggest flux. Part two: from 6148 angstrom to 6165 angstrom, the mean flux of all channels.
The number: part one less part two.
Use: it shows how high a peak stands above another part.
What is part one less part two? 1.1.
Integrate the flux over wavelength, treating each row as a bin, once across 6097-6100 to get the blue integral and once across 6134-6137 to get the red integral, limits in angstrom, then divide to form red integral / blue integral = 1.00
